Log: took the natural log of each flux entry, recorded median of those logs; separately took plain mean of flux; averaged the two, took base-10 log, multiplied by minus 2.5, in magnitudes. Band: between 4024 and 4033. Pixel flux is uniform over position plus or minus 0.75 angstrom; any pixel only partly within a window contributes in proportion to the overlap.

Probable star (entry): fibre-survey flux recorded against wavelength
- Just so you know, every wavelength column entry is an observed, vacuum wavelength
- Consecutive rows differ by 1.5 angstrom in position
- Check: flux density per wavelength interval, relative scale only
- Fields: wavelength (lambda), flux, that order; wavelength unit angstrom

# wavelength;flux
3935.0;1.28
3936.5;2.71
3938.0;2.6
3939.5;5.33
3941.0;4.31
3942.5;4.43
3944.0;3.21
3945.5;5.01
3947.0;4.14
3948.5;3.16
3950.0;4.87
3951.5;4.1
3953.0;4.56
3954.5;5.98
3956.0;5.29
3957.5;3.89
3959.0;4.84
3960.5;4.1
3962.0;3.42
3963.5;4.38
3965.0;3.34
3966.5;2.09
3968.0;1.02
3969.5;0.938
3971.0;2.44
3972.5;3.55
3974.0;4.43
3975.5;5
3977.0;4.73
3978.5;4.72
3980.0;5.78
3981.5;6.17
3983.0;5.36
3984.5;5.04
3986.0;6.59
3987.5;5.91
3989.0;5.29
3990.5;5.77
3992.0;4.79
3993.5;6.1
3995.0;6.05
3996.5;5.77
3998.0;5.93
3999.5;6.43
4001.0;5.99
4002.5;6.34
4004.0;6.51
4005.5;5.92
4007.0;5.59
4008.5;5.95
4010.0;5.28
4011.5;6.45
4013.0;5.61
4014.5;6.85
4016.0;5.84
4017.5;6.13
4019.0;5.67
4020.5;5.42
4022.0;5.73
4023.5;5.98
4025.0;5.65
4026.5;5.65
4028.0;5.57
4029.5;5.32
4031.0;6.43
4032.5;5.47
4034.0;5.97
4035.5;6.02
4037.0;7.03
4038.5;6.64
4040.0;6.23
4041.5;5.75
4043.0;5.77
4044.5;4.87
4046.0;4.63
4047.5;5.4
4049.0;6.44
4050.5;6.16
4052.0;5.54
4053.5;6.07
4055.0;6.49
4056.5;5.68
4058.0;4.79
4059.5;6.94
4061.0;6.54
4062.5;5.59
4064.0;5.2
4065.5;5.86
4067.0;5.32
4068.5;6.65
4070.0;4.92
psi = -1.42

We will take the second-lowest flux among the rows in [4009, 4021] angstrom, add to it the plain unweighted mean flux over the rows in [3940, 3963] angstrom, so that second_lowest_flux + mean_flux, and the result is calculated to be 9.8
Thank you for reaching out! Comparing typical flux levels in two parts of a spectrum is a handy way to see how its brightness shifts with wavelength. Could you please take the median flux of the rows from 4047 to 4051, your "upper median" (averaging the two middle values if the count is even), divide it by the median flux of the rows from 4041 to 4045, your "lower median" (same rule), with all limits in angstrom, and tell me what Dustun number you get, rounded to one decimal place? 1.1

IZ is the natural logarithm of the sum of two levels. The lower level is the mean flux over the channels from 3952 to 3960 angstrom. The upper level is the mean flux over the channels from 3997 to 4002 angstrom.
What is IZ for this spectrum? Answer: 2.40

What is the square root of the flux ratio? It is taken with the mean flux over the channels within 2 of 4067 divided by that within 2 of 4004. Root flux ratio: 0.97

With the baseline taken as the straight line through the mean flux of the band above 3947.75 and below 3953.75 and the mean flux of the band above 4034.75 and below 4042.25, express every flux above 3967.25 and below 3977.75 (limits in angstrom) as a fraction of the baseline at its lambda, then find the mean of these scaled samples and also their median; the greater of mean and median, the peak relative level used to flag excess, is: 0.75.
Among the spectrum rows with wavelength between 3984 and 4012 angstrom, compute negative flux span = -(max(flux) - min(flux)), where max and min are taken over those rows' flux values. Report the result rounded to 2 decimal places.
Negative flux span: -1.80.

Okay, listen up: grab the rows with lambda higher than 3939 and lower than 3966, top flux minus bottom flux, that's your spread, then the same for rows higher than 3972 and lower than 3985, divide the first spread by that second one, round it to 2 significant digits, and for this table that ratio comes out 1.1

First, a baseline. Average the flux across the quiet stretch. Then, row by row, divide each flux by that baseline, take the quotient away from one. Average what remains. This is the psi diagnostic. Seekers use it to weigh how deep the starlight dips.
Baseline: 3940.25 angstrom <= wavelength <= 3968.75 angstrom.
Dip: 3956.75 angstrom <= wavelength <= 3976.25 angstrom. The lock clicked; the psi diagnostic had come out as 0.17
